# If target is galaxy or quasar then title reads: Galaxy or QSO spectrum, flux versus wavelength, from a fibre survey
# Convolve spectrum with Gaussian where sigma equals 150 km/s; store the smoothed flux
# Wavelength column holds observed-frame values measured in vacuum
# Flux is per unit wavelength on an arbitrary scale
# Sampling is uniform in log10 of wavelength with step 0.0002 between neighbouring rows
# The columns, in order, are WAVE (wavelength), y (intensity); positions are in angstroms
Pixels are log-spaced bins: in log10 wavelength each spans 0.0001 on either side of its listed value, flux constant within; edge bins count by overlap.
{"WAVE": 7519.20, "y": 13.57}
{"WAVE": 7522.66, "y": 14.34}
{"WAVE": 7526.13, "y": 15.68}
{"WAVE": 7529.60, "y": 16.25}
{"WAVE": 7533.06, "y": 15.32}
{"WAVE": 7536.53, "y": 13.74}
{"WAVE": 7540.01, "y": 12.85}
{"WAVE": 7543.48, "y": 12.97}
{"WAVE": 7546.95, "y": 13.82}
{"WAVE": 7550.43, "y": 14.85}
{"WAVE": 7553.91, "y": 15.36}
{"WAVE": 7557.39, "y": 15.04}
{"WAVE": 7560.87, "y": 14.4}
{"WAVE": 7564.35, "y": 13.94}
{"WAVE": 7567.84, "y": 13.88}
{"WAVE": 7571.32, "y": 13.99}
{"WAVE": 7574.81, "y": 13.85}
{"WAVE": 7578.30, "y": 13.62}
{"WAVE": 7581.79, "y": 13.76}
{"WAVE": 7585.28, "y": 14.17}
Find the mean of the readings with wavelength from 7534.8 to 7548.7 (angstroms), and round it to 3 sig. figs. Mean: 13.3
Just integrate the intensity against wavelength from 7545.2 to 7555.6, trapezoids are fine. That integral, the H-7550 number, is 153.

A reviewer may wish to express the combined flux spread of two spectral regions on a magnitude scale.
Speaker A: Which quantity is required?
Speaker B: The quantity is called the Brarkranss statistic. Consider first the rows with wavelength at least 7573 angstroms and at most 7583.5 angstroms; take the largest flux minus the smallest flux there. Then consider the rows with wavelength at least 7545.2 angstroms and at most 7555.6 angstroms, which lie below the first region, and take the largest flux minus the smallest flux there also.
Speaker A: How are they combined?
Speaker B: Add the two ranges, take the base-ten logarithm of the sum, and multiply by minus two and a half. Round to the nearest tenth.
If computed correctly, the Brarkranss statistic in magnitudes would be -0.6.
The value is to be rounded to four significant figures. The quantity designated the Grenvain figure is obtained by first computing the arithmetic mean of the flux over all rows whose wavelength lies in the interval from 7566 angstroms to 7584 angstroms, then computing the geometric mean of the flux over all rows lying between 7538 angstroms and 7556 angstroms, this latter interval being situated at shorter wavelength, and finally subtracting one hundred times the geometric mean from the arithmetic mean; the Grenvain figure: -1380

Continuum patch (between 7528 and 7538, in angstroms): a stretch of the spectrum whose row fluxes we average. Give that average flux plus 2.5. 17.6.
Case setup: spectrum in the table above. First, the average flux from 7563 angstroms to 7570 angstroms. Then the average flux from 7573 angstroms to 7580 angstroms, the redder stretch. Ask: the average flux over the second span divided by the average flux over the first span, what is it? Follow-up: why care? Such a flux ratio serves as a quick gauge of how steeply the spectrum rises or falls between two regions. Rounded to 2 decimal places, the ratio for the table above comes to 0.99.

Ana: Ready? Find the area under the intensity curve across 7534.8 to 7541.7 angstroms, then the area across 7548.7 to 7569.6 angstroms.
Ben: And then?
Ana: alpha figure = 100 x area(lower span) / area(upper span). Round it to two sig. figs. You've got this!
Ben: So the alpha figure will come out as 30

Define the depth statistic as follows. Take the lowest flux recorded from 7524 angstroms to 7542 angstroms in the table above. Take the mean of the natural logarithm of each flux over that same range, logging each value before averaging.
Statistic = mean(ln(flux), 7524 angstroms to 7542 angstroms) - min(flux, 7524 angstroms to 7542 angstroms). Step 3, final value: -10.2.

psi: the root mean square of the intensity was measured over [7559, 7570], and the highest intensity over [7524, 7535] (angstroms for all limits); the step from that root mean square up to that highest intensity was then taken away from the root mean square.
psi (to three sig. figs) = 11.9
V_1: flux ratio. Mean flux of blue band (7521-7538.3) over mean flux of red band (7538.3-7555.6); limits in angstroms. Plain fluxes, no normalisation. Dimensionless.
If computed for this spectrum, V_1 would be 1.08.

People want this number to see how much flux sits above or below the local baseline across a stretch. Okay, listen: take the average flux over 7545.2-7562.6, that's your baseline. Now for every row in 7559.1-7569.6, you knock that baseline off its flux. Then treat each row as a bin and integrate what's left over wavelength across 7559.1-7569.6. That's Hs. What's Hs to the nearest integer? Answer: -6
